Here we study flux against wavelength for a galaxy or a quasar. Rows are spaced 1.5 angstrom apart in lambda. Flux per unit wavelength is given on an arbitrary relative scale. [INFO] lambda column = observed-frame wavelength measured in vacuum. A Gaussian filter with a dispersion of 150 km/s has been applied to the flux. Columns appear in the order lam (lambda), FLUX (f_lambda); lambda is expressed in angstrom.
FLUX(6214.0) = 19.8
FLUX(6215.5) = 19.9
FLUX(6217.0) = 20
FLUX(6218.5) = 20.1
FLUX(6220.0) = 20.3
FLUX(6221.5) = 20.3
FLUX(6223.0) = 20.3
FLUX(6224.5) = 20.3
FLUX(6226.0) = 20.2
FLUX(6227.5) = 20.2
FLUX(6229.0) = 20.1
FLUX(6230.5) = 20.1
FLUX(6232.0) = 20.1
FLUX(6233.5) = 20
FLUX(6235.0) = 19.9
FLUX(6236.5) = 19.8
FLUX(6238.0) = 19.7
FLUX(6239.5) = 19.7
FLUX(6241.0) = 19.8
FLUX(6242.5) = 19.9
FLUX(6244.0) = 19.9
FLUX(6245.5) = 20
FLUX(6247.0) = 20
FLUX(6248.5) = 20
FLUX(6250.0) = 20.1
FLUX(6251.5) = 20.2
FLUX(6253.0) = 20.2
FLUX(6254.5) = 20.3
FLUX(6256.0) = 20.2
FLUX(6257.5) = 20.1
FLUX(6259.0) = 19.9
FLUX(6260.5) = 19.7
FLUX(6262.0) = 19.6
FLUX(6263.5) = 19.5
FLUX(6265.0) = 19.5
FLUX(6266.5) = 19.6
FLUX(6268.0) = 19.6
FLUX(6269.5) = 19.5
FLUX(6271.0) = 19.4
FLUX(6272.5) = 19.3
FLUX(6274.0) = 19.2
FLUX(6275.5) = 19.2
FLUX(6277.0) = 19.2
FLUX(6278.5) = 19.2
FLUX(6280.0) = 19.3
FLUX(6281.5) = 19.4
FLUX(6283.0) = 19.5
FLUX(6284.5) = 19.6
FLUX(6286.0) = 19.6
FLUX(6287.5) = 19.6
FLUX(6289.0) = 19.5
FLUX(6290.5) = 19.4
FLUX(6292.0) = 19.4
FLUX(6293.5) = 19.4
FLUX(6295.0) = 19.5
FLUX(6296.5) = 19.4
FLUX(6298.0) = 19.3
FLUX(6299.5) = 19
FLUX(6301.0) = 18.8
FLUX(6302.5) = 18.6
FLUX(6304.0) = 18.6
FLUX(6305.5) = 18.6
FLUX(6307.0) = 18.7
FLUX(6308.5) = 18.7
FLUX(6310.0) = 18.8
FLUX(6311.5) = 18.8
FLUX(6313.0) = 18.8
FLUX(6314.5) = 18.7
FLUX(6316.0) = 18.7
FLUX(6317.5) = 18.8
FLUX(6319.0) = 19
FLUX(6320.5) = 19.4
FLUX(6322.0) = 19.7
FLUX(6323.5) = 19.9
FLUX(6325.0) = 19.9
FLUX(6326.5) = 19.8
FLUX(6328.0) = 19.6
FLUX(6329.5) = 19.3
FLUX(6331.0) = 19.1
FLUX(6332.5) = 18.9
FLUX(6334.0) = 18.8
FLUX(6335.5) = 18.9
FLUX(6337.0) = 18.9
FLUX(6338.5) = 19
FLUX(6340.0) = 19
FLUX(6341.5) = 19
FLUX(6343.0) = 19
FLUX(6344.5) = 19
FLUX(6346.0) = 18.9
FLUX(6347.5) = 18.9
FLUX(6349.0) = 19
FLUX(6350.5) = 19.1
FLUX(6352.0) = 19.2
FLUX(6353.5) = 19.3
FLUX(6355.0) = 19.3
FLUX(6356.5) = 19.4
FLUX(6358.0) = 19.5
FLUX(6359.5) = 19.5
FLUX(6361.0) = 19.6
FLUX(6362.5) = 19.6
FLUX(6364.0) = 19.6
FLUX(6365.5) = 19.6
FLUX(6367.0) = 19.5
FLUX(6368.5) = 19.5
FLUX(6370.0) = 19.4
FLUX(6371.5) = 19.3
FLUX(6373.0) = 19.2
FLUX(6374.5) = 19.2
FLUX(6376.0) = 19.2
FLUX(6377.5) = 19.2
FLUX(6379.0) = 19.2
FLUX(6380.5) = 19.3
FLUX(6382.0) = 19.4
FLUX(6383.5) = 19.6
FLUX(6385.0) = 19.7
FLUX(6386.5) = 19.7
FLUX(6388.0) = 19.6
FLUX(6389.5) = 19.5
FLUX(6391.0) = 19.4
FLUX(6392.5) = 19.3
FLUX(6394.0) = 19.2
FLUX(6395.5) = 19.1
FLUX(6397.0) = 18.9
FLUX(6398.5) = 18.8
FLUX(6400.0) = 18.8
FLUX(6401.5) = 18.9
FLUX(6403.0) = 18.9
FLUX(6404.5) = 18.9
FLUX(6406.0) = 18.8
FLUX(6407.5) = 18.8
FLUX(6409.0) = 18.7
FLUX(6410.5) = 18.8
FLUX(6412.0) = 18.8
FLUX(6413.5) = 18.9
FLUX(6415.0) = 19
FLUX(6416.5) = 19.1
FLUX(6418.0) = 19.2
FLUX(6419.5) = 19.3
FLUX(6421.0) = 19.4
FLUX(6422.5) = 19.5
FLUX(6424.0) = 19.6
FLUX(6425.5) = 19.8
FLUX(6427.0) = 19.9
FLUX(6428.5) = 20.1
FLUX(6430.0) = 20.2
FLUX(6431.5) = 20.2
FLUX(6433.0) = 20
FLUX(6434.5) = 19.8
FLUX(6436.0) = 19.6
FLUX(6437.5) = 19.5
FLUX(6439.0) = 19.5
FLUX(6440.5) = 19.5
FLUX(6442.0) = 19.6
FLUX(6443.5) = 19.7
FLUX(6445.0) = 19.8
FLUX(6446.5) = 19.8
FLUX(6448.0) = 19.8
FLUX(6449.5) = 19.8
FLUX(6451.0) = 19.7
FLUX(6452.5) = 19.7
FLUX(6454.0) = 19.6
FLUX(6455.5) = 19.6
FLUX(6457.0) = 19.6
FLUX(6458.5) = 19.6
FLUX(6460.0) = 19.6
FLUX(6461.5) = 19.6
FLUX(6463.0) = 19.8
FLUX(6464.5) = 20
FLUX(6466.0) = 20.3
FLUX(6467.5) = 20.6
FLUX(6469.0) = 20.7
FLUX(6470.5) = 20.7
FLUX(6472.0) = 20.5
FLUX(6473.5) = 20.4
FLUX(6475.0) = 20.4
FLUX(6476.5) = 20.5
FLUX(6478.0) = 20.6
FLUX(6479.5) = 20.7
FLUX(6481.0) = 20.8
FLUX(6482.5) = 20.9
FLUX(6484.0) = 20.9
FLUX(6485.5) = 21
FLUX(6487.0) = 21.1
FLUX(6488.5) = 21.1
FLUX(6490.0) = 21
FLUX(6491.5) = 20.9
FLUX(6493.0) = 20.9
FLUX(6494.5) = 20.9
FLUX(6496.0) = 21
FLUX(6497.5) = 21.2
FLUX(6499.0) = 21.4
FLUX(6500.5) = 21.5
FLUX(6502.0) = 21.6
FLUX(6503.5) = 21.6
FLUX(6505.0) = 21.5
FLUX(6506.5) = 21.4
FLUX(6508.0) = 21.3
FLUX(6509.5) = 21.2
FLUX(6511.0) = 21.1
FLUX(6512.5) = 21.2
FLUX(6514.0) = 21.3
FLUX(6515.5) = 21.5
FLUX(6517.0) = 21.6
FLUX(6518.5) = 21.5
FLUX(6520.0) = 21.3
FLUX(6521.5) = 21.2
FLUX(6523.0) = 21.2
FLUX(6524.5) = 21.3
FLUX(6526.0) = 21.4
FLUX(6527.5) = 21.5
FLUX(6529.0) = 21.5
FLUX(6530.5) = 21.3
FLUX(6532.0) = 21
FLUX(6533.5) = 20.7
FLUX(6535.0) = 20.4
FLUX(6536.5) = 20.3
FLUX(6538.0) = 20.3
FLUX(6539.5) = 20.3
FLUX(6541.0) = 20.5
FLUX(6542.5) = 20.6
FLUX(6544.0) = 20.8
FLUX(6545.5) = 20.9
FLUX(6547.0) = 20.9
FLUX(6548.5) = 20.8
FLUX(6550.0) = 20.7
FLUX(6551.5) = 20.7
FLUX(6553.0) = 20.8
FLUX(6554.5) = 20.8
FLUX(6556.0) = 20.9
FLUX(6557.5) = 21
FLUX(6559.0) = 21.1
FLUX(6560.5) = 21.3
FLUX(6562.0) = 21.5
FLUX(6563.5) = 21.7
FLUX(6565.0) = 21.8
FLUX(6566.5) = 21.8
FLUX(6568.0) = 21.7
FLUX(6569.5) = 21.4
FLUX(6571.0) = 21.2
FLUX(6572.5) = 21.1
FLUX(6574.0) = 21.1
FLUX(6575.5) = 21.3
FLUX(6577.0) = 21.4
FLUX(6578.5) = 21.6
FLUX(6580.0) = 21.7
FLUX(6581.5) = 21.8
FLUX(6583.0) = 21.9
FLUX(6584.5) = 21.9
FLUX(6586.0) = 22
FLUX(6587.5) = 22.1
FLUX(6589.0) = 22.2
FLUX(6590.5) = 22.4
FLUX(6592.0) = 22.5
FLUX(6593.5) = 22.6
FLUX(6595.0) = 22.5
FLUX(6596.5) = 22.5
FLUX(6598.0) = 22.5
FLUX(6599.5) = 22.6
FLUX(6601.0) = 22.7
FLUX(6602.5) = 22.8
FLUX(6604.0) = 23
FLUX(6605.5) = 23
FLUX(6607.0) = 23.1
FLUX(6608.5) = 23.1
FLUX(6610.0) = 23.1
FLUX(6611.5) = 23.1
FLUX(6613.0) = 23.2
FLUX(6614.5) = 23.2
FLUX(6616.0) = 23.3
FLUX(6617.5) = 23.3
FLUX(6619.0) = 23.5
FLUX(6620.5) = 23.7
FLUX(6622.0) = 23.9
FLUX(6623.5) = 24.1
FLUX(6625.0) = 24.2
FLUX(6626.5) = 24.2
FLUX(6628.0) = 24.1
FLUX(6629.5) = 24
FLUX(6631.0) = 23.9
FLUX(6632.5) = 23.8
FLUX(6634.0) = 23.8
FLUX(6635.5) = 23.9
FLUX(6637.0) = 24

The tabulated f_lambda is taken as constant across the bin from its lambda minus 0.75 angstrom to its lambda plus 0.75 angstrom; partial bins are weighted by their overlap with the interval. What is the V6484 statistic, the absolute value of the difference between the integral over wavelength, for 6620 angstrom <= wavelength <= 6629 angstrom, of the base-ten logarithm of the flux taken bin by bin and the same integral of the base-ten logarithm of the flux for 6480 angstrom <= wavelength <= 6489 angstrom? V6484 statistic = 0.5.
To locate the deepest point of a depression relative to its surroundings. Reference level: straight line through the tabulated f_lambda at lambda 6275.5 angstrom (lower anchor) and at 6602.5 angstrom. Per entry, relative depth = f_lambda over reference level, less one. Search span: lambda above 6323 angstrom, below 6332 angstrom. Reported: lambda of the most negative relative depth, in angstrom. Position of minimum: 6331.0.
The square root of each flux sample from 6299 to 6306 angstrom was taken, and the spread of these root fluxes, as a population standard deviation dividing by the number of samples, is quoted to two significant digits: 0.018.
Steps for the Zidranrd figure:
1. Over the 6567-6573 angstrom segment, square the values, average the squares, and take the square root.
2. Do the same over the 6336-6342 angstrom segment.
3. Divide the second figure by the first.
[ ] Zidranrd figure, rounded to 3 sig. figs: 0.889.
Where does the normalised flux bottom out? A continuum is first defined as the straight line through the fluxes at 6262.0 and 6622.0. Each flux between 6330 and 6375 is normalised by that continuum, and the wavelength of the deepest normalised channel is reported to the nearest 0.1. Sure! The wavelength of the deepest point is 6347.5 angstrom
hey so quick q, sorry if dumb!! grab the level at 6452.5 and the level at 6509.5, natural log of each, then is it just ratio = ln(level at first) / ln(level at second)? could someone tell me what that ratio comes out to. 0.98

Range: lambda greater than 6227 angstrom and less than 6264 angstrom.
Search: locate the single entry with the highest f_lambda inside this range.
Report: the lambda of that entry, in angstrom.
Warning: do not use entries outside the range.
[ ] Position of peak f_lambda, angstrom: 6254.5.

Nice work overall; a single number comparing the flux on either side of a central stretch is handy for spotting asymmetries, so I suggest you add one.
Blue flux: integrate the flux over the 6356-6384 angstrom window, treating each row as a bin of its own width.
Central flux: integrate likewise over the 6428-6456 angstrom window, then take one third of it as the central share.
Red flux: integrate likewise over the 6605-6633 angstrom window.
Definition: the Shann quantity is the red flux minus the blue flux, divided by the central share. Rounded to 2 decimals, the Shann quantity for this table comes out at 0.63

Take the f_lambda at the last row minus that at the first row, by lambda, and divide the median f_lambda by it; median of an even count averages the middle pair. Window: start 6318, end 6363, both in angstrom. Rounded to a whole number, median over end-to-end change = 32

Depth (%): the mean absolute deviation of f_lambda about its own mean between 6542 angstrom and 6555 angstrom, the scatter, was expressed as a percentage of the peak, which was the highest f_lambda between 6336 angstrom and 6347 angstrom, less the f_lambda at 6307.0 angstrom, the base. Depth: 25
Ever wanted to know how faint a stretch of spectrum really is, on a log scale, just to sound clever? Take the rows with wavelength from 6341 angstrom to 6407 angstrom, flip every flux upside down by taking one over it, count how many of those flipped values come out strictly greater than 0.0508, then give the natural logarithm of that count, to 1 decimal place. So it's 3.7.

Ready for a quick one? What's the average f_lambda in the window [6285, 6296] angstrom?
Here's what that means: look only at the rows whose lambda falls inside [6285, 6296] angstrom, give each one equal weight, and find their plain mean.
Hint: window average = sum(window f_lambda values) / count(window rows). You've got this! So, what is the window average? 19.5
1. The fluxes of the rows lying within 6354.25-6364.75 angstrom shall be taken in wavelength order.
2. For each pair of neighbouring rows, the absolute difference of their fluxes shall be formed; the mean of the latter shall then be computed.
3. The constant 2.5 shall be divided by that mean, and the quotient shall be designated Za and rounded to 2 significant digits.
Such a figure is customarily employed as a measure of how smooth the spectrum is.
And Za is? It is 50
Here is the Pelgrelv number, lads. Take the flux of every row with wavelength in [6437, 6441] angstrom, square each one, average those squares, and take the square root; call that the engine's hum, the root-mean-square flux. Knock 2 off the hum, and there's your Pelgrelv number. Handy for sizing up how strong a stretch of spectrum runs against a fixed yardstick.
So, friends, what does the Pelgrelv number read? 17.5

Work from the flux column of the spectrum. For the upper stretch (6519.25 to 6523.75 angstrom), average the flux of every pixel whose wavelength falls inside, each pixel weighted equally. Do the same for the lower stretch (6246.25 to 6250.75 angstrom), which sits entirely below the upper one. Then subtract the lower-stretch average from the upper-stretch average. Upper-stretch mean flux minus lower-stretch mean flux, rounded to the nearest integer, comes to 1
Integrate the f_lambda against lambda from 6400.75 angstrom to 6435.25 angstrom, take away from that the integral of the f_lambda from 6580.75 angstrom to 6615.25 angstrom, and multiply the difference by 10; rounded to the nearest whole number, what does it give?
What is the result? -1128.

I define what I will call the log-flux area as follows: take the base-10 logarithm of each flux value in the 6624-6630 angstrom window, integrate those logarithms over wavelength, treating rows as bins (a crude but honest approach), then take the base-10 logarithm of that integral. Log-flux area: 0.92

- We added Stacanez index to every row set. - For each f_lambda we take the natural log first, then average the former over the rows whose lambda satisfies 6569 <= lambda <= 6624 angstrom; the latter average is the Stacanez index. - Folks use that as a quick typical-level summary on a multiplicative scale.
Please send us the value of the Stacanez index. 3.11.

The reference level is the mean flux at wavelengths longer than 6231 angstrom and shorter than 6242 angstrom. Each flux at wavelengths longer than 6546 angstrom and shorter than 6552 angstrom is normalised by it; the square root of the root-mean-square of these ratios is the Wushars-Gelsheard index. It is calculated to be 1.02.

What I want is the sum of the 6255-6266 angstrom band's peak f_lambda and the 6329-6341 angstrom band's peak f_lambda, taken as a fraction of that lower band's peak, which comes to 1.96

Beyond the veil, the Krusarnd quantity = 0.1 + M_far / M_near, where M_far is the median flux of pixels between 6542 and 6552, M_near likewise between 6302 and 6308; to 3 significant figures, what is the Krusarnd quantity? 1.22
